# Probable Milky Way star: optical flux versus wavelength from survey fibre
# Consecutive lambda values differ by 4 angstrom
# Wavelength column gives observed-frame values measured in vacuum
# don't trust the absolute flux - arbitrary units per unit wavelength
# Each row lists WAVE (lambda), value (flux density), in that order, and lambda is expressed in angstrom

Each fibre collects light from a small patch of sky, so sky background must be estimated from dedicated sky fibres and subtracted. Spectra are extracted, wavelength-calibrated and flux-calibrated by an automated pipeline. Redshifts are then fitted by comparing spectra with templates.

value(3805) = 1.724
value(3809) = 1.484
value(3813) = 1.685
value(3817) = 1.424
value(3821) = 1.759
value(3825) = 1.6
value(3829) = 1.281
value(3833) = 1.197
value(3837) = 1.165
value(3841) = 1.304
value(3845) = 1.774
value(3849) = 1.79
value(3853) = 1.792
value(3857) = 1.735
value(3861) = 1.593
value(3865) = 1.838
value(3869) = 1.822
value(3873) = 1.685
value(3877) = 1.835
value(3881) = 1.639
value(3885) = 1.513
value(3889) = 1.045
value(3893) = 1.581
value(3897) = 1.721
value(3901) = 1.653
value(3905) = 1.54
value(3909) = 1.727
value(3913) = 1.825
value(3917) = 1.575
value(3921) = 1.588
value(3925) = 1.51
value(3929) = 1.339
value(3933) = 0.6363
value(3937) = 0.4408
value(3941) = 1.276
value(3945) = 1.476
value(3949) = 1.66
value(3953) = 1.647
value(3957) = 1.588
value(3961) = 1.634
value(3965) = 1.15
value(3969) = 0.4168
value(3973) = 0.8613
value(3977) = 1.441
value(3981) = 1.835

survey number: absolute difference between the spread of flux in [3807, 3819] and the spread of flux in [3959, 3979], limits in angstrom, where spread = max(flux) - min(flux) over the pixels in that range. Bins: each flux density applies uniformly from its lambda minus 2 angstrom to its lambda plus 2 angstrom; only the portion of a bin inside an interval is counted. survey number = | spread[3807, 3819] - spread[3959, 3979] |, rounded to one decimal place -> 1.0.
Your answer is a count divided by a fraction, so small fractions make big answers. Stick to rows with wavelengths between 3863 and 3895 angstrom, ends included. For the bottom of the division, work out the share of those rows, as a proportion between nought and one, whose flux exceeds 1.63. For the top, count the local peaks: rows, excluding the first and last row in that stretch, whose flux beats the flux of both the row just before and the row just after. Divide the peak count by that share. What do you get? 2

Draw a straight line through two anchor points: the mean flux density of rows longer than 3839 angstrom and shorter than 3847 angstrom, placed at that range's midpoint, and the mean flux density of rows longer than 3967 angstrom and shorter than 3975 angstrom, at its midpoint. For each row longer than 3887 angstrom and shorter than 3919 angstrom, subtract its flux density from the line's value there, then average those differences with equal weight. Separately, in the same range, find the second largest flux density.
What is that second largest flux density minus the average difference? 2.19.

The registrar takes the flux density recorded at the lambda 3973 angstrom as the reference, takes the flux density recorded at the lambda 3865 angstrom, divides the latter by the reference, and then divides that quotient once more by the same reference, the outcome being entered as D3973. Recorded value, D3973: 2.5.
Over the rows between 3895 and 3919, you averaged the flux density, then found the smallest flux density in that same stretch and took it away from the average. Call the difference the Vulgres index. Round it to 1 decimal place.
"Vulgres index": 0.1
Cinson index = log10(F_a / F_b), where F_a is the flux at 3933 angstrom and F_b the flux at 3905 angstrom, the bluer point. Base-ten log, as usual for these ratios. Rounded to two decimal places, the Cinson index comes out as -0.38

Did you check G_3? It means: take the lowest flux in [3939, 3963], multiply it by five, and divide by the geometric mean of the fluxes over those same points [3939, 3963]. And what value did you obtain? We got 4.1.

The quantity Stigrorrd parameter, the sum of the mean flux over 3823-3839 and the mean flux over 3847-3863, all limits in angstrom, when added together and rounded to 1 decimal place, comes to 3.0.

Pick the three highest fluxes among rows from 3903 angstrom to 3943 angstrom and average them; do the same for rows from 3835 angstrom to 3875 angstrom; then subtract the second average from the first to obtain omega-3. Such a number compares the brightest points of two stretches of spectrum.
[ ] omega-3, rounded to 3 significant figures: -0.104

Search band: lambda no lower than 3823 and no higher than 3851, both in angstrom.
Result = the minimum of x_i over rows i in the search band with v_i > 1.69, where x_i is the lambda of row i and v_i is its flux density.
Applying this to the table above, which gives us 3845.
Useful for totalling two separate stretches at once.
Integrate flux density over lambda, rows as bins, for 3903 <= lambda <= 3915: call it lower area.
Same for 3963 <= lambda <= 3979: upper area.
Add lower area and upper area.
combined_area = 36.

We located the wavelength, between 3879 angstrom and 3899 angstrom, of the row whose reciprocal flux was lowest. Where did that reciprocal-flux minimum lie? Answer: 3897 angstrom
